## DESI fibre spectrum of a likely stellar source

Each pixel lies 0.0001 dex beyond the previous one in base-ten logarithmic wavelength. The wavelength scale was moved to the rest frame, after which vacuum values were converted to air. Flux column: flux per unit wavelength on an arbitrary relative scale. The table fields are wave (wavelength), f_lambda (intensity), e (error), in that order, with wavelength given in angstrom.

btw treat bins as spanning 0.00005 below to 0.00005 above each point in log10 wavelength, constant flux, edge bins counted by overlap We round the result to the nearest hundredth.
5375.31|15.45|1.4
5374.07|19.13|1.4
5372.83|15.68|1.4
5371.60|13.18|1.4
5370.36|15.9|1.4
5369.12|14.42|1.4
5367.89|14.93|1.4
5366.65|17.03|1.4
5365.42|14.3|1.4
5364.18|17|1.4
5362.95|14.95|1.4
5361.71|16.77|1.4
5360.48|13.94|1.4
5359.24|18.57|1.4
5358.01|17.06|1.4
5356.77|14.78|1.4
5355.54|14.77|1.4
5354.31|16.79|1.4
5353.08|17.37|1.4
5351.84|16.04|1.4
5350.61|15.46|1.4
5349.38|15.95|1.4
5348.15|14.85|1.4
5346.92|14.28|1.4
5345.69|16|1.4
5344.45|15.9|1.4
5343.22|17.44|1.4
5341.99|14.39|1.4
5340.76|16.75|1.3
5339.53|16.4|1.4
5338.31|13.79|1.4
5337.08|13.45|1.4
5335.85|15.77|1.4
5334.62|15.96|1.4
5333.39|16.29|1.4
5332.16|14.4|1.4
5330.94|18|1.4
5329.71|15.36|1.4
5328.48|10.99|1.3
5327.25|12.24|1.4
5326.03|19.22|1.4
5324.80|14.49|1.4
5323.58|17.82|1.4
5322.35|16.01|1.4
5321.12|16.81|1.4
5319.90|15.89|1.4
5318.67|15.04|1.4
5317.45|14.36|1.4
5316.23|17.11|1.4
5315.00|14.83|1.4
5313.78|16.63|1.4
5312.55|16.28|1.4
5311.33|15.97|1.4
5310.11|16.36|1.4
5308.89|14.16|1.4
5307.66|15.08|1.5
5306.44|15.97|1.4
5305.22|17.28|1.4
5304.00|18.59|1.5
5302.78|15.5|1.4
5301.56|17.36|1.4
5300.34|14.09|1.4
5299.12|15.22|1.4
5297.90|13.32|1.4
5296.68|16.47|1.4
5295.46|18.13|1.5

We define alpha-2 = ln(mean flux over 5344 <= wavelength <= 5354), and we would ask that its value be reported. 2.76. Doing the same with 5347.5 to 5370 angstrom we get 2.76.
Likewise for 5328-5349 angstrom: 2.73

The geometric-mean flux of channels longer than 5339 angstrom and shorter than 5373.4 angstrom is 15.70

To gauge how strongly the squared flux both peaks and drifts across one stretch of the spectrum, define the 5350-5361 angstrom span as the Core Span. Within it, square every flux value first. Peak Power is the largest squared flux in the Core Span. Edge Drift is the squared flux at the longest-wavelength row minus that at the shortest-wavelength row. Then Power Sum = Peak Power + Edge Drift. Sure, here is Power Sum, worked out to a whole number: 300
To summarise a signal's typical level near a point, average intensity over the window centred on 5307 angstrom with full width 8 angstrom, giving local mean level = 16.2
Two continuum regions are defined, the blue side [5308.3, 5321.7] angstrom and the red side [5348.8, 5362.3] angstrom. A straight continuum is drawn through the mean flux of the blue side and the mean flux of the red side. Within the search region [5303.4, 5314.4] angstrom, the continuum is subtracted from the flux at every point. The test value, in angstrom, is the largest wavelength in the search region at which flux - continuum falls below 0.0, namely 5308.89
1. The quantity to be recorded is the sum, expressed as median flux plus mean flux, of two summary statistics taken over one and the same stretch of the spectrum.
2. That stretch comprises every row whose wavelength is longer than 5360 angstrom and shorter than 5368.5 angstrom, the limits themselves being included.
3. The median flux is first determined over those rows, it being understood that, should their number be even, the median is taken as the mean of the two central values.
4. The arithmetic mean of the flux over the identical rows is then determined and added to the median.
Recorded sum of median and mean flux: 30.5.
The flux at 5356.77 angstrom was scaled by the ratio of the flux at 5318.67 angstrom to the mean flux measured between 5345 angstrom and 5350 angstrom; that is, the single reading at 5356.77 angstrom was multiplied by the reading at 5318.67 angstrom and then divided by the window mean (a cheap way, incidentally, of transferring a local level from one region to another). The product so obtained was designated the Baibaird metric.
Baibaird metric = 14.6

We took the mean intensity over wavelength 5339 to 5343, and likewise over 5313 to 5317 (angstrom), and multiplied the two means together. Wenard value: 257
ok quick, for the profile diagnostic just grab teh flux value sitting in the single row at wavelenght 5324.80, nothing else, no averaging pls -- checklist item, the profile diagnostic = 14.49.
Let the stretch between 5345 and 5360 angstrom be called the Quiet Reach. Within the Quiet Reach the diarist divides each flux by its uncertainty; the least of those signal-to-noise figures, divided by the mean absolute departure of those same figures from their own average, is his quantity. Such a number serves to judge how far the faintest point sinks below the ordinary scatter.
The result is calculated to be 15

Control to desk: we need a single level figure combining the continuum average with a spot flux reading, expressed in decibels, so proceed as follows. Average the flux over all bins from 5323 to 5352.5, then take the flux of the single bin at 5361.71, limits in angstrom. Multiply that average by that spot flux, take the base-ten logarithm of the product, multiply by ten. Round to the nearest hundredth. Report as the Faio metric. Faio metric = 24.14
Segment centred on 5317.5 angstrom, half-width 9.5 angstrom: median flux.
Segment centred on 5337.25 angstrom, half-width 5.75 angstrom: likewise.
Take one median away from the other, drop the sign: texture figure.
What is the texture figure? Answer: 0.24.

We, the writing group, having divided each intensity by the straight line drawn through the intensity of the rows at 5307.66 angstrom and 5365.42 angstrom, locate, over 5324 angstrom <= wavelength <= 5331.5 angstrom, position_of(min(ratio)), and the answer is 5328.48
